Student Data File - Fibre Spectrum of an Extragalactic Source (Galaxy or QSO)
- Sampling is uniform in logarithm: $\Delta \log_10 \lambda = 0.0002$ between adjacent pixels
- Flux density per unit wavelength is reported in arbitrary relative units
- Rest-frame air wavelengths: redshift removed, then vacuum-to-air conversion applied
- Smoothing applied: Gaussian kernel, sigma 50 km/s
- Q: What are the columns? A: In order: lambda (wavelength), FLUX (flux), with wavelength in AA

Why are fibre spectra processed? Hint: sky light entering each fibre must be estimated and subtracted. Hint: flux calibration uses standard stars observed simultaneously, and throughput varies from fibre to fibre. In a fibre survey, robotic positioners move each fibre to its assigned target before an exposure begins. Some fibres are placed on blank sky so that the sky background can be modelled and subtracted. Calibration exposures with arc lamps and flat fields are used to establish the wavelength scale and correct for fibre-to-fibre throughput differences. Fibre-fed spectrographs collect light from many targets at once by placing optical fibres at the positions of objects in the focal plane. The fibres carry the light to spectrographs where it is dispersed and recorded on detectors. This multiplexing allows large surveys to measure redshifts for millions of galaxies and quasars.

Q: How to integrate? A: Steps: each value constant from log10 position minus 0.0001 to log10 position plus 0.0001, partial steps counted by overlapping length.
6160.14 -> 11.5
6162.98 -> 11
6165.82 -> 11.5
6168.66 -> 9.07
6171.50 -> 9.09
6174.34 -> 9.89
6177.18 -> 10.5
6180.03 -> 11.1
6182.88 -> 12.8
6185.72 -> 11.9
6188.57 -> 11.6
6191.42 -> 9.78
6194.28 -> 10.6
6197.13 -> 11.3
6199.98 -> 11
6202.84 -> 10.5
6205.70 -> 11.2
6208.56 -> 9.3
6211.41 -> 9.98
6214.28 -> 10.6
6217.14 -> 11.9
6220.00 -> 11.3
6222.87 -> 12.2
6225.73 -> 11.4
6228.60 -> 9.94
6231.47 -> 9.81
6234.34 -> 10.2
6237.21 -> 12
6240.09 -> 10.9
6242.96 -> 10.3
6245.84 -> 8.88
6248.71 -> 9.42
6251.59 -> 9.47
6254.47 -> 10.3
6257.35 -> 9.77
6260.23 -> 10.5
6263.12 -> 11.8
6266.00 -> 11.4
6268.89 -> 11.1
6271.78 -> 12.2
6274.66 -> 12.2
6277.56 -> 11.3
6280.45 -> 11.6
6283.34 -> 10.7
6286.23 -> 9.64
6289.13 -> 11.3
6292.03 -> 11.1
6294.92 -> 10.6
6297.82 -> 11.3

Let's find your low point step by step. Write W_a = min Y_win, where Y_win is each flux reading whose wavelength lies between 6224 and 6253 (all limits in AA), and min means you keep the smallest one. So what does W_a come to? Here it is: 8.88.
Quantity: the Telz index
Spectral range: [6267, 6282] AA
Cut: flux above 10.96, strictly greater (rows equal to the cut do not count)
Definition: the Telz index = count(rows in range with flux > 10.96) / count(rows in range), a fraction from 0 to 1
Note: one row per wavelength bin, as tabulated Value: 1.0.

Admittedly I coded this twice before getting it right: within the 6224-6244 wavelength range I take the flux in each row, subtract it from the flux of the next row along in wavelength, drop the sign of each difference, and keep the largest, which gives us 1.80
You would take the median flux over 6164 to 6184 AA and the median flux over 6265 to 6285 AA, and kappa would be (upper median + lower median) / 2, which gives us 10.95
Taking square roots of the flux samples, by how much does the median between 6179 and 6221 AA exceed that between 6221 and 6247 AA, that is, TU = 0.12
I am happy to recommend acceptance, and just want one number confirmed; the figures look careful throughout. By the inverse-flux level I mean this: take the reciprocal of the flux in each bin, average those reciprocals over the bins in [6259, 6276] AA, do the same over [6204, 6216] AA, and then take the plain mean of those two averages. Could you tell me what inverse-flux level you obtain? 0.092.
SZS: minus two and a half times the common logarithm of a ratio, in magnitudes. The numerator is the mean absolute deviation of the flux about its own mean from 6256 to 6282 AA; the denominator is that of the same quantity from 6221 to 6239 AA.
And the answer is 0.53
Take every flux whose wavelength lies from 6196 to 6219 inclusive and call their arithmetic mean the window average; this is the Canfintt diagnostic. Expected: 10.7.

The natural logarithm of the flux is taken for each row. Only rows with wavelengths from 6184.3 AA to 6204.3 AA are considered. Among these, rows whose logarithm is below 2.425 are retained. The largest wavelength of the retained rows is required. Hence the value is 6202.84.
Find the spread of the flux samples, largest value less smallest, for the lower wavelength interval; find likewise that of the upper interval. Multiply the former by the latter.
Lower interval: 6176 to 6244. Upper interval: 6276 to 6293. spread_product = 6.9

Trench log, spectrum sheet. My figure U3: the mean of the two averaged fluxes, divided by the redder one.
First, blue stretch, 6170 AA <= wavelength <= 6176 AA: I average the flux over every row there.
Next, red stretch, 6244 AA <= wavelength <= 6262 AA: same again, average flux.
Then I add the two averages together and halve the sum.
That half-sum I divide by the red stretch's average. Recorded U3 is 0.99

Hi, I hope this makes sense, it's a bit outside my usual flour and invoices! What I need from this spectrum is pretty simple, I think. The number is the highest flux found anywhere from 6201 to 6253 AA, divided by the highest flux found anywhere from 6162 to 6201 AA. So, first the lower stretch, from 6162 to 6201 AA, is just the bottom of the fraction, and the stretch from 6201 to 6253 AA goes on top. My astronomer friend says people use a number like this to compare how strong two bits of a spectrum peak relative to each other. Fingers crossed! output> 0.95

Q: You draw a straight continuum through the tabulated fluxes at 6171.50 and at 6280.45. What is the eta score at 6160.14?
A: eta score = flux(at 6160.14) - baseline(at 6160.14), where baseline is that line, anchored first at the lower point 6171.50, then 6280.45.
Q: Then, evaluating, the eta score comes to 2.7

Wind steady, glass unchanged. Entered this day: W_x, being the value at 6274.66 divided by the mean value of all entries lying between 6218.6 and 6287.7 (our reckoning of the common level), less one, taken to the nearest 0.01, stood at 0.13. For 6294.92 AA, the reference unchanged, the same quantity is -0.02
